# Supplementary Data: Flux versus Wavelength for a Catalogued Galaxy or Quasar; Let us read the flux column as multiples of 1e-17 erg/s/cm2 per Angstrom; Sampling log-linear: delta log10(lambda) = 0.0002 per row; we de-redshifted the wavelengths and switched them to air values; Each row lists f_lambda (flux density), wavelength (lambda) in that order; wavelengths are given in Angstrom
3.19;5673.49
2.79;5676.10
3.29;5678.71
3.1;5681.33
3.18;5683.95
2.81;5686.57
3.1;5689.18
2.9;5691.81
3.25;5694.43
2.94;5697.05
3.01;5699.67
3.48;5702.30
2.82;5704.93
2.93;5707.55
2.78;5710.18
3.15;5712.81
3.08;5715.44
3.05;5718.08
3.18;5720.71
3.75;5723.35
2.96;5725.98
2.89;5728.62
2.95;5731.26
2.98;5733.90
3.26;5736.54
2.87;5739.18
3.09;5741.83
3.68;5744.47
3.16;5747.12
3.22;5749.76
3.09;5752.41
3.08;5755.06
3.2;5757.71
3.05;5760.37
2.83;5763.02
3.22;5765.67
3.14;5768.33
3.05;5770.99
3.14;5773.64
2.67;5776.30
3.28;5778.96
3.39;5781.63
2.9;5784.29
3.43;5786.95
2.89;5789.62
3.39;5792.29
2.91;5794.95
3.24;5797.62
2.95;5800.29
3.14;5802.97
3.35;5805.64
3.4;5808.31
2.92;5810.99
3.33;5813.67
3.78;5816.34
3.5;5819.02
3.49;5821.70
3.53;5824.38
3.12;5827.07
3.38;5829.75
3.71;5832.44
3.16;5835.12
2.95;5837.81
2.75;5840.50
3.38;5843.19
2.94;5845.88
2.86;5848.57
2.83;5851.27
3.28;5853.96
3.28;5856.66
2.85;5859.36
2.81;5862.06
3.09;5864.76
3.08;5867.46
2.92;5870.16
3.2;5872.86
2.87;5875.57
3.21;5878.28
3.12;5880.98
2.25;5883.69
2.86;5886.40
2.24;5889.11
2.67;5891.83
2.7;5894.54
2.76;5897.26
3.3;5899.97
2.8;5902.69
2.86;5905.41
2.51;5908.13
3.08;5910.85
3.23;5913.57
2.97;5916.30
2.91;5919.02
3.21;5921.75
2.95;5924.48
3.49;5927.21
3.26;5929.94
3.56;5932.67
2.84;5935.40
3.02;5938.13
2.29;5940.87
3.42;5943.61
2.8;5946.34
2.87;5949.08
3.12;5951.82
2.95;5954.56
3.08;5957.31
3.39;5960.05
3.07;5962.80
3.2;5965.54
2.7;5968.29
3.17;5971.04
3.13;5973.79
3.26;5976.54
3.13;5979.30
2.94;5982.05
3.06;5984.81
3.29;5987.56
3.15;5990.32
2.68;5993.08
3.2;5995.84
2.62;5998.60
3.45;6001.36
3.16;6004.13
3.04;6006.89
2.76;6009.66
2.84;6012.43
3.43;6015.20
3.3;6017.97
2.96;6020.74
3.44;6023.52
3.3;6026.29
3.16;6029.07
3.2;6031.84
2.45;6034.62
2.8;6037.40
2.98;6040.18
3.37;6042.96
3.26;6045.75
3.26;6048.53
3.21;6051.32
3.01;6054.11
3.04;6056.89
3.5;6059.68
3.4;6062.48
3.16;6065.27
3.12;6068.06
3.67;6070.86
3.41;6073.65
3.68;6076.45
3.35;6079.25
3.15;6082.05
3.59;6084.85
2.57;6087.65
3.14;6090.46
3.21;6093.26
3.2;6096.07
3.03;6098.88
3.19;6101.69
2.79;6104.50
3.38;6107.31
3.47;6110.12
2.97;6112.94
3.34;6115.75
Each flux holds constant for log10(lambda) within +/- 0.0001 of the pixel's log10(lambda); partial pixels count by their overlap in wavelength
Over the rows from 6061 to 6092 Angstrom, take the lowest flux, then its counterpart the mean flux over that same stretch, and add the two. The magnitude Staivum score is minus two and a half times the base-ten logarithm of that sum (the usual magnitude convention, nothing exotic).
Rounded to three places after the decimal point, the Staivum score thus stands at -1.921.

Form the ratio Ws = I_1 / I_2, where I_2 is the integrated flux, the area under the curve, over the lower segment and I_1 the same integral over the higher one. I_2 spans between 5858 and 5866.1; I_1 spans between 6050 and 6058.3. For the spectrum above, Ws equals 1.09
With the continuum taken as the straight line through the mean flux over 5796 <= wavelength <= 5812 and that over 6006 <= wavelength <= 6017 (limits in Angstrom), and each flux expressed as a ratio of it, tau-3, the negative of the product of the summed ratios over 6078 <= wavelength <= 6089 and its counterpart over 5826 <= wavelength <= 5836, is -18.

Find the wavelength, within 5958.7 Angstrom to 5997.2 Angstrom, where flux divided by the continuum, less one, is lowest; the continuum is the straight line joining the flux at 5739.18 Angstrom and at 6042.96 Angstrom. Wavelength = 5993.08 Angstrom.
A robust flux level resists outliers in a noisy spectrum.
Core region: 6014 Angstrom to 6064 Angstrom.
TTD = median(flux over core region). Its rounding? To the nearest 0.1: 3.2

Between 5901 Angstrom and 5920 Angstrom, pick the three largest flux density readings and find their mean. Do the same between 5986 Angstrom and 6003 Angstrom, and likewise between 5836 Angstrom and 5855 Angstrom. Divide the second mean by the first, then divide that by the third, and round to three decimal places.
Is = 0.334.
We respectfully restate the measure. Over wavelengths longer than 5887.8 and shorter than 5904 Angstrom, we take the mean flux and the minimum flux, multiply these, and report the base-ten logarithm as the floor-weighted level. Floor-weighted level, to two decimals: 0.79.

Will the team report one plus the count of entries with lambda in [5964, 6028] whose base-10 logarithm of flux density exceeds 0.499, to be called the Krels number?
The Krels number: 12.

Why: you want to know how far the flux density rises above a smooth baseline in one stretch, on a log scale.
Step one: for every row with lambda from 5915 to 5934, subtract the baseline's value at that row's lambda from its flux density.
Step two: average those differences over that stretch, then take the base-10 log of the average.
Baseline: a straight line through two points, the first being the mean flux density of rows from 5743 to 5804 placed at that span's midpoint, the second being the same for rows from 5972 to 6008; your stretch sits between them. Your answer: -1.0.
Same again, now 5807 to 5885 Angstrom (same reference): -1.7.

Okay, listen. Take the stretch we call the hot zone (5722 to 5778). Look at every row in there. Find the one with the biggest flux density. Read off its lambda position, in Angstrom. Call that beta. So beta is 5723.35 Angstrom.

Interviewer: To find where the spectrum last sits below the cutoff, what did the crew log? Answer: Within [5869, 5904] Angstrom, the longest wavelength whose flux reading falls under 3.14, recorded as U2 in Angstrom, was 5902.69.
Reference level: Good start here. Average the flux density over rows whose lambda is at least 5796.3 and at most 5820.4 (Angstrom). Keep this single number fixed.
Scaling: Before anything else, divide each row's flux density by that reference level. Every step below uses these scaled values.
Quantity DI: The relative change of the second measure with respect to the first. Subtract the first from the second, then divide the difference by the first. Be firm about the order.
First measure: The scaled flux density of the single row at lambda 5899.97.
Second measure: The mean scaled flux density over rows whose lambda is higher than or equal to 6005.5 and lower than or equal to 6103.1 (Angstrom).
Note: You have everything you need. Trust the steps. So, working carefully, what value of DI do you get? -0.037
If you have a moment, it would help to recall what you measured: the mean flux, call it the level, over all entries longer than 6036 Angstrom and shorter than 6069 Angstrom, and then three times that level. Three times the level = 9.53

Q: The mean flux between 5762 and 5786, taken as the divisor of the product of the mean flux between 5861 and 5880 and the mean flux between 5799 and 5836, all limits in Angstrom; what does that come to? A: 3.29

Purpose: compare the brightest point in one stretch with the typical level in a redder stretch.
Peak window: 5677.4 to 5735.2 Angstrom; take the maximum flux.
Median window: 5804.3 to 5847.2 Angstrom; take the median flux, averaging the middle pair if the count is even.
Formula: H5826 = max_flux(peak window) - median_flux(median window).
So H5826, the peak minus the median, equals 0.4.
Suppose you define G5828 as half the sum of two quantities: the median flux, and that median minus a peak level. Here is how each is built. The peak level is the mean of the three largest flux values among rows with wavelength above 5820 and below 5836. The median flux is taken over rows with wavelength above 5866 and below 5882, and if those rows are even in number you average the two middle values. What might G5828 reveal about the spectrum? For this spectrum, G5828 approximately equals 1.31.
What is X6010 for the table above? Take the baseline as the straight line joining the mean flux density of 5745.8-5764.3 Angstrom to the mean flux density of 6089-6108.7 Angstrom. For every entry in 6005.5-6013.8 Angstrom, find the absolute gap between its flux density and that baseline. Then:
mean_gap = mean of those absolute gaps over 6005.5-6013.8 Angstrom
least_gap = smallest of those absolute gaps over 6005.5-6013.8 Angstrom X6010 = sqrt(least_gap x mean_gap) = 0.14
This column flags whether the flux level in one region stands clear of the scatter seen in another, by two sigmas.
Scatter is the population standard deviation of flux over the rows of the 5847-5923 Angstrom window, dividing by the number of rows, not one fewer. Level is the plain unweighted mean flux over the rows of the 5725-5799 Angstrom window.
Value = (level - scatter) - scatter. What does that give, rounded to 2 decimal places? 2.55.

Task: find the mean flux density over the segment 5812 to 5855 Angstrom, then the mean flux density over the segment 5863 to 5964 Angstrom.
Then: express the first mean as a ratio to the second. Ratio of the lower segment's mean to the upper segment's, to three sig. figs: 1.09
